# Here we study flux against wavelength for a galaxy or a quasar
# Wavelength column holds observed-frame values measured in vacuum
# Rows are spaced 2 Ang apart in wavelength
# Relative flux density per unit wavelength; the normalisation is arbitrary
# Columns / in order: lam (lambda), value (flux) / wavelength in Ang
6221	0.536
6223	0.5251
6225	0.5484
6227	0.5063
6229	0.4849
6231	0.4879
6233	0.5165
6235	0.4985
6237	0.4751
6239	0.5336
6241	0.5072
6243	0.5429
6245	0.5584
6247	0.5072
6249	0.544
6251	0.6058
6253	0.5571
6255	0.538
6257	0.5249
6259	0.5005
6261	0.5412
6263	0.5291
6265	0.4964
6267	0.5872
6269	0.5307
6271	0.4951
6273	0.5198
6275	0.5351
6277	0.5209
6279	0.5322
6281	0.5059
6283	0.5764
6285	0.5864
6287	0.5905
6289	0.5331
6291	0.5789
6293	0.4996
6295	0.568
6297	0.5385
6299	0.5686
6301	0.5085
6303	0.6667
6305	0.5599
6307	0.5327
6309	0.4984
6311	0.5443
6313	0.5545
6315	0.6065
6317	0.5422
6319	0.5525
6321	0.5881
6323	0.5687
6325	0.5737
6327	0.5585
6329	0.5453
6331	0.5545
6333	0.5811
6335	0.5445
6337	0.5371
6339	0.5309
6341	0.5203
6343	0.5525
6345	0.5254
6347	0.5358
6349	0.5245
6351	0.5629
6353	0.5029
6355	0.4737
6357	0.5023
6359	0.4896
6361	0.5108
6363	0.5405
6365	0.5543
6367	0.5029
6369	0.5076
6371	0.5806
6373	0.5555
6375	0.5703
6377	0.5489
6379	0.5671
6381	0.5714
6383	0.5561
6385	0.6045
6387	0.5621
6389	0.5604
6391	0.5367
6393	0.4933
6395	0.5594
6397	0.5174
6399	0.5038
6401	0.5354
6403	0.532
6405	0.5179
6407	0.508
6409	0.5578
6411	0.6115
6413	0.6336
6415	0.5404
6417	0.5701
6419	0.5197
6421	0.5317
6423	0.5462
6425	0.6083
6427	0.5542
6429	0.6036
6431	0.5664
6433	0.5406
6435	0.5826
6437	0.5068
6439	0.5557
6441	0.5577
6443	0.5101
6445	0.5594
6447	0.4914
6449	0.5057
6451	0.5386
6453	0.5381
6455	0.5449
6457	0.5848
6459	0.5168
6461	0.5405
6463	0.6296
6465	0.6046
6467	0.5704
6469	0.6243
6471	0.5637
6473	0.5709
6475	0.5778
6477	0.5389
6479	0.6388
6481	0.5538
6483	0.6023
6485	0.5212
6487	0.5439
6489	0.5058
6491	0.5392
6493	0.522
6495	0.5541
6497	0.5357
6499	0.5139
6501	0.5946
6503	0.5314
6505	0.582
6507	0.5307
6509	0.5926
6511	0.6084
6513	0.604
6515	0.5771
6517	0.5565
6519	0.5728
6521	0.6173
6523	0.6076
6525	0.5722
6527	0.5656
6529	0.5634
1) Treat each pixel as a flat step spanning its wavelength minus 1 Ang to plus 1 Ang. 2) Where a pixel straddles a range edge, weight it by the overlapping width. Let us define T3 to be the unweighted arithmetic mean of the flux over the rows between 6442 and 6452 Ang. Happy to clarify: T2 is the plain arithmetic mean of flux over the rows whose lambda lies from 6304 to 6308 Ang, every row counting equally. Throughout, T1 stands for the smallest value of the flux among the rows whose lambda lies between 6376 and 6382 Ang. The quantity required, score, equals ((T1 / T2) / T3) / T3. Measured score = 3.7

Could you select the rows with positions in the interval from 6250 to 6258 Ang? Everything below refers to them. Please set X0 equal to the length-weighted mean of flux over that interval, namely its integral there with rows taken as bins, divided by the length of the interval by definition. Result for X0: 0.556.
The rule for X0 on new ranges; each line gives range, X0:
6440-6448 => 0.530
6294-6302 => 0.546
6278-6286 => 0.550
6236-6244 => 0.515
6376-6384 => 0.561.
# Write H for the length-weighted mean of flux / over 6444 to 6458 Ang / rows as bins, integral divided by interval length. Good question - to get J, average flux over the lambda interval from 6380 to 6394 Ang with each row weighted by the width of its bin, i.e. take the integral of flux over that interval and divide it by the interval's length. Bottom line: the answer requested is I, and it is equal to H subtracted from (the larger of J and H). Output 0.017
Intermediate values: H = 0.538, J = 0.555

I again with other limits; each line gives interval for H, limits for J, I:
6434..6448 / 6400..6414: 0.019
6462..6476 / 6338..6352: 0.000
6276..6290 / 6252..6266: 0.000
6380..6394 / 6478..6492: 0.003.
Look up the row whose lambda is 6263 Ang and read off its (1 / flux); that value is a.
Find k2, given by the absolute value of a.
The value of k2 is 1.89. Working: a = 1.89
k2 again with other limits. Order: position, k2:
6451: 1.86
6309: 2.01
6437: 1.97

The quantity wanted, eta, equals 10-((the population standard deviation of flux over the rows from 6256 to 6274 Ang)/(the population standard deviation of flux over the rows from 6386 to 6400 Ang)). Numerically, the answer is 8.99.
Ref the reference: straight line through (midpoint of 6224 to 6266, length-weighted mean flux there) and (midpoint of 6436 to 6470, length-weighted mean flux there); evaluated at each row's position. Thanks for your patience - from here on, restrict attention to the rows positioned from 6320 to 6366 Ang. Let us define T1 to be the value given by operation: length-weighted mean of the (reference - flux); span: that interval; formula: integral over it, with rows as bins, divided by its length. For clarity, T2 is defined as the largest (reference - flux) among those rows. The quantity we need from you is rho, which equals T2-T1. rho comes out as 0.0661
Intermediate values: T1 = -0.001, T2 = 0.065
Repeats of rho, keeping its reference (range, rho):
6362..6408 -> 0.0506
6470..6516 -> 0.0547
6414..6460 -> 0.0566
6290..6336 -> 0.0591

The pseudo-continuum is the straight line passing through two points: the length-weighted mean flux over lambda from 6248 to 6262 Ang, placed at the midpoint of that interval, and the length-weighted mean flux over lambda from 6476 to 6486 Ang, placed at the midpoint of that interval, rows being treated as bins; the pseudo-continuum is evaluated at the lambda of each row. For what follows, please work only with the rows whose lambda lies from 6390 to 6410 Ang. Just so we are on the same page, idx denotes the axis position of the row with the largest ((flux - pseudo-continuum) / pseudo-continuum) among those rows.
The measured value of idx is 6395 Ang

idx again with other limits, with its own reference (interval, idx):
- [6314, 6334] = 6315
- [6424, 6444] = 6425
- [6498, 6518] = 6511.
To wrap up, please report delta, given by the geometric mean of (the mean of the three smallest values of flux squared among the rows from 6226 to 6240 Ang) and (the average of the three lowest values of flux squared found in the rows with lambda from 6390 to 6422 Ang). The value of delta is 0.242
